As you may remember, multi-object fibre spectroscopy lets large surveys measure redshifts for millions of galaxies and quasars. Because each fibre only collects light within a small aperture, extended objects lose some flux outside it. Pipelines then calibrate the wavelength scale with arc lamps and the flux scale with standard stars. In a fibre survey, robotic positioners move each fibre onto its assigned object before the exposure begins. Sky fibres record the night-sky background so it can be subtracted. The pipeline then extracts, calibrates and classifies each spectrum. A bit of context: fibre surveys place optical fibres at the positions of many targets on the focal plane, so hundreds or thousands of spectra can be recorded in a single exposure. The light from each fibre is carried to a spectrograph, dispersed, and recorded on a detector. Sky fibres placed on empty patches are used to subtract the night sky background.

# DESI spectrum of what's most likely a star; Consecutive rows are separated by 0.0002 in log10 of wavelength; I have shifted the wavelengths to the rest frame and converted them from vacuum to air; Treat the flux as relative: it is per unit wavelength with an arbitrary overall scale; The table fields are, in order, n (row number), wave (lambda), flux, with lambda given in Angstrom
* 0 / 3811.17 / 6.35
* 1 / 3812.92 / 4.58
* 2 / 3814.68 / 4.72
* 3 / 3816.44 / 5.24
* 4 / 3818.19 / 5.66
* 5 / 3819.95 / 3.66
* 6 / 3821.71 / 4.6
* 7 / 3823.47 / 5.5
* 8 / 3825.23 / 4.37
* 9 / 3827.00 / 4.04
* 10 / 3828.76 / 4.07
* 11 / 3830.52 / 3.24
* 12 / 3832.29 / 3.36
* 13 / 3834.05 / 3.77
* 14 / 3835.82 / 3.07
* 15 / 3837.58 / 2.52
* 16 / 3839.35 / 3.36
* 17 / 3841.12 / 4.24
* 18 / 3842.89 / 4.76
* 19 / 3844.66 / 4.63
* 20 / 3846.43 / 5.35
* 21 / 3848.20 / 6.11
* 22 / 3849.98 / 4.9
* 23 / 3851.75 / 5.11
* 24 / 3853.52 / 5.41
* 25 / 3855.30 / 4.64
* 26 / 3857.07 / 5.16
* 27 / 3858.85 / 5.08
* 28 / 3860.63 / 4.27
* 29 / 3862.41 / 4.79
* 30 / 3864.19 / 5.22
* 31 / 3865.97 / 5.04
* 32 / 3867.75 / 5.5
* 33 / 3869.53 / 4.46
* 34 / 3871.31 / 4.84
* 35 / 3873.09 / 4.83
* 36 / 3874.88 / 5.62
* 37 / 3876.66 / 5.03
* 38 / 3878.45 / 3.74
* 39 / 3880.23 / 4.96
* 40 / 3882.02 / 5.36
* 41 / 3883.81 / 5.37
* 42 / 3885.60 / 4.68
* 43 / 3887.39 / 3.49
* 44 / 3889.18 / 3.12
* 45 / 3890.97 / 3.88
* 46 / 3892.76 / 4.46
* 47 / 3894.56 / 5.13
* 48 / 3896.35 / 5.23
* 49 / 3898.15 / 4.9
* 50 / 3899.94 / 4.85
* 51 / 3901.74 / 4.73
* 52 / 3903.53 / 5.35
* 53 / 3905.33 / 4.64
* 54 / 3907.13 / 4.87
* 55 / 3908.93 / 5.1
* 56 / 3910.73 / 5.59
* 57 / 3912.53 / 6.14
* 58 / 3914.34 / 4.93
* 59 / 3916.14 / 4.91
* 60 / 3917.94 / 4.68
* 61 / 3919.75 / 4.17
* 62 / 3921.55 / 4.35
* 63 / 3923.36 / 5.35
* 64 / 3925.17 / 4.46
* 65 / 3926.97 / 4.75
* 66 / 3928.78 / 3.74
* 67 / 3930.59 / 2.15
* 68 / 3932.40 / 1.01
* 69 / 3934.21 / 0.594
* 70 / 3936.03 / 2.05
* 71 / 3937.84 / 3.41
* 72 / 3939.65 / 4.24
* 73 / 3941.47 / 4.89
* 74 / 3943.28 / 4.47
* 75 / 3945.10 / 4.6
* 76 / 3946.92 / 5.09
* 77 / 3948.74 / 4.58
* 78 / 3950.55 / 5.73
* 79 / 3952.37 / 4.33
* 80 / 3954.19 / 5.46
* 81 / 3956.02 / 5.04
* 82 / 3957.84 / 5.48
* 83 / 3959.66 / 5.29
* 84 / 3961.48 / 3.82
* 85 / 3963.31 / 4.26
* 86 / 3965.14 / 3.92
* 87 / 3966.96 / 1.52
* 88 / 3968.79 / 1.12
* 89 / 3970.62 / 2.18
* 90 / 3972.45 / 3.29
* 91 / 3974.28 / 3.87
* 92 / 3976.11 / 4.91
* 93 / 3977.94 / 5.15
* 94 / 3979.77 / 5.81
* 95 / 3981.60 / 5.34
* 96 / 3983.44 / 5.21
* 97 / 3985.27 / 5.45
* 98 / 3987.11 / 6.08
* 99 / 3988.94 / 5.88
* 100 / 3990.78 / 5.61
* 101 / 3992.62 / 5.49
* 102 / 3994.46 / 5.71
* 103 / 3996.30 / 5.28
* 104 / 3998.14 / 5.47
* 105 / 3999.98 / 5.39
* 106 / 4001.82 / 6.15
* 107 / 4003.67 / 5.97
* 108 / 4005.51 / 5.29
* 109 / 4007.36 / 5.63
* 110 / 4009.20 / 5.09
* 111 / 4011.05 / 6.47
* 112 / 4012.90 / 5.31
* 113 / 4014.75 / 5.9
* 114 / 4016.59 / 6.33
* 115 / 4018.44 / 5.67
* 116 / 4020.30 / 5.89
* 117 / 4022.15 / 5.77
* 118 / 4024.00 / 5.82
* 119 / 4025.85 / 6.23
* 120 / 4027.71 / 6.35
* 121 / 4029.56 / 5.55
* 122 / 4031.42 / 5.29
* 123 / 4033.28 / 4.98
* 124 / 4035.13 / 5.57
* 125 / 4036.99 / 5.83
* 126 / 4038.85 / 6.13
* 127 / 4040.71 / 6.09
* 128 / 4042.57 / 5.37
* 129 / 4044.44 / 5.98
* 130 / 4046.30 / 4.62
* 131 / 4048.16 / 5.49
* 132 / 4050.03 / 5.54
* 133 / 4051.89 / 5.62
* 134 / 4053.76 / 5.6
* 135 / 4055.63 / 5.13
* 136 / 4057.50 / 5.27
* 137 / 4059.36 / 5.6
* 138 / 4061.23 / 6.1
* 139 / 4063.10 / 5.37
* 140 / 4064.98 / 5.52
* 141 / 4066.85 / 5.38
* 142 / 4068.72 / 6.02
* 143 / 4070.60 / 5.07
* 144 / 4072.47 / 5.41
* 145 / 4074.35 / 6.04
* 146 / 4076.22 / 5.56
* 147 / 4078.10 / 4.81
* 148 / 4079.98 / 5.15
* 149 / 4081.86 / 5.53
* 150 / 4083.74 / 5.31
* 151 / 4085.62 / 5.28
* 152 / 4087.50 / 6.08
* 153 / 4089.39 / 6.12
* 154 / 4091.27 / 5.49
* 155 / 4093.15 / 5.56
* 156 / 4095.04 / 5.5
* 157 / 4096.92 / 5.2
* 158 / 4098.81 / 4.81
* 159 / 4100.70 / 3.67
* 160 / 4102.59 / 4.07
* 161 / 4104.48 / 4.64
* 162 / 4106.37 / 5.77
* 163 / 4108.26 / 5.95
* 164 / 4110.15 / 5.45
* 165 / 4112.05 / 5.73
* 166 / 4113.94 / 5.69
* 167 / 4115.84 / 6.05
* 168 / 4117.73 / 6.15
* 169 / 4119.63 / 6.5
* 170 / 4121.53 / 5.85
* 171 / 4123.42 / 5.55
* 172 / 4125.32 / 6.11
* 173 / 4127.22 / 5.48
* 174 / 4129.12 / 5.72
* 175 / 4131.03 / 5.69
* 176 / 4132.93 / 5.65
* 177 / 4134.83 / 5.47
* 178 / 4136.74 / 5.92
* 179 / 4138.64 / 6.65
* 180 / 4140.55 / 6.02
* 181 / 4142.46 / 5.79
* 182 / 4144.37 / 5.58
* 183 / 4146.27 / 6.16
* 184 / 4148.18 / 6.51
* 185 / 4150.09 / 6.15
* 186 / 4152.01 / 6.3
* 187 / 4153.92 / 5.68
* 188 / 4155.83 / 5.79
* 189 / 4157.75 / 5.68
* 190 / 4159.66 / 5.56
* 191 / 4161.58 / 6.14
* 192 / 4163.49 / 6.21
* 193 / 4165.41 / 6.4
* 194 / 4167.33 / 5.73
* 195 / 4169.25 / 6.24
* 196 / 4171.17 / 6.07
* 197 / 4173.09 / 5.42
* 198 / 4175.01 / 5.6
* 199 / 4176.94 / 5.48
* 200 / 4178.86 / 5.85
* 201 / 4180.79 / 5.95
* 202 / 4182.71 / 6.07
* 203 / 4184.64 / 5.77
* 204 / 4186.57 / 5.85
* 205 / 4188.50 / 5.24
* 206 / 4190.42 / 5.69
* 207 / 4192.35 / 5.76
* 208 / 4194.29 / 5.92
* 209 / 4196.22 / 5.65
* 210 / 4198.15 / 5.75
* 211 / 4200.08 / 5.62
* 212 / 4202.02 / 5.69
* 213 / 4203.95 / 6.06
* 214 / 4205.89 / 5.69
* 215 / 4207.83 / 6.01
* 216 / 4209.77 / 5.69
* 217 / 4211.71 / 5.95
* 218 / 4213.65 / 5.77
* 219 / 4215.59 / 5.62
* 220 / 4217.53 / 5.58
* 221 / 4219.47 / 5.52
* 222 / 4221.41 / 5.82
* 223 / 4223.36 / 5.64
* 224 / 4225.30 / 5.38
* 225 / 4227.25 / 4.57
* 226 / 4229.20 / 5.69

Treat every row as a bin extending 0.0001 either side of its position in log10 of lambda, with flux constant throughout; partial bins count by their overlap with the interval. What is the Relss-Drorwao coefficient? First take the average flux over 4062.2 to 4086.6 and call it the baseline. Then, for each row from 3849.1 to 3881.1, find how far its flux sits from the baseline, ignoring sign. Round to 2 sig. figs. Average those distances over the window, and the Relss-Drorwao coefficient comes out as 0.53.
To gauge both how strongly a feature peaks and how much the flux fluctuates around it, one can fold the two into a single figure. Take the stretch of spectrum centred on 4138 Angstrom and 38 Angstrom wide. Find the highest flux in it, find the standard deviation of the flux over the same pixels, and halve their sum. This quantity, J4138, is 3.50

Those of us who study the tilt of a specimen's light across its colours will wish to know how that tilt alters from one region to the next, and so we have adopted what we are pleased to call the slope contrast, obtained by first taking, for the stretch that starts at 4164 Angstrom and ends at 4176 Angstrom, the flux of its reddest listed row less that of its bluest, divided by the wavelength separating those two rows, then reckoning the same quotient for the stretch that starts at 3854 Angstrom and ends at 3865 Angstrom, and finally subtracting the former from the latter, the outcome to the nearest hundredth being 0.15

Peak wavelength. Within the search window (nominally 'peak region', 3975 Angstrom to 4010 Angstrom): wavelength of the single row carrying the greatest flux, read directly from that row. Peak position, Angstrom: 4001.82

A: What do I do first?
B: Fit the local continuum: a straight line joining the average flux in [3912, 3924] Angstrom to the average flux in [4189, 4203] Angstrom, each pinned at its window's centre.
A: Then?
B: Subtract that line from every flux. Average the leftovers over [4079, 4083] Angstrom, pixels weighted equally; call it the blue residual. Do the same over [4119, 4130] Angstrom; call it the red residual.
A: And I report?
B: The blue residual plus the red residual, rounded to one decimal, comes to 0.3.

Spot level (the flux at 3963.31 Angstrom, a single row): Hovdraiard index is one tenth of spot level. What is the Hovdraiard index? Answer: 0.43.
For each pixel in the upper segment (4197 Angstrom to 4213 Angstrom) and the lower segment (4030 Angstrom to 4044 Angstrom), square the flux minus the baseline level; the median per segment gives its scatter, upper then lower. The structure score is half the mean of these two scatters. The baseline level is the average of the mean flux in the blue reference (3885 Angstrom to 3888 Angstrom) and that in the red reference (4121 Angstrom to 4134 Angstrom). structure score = 0.28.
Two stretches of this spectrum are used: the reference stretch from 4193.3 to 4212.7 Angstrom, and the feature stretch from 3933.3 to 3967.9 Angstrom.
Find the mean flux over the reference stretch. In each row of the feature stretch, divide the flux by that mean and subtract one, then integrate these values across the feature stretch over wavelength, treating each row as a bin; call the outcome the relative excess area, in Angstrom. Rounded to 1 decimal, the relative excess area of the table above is -9.9 Angstrom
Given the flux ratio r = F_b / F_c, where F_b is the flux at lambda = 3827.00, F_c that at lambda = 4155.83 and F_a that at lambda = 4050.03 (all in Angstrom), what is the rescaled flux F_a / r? 7.9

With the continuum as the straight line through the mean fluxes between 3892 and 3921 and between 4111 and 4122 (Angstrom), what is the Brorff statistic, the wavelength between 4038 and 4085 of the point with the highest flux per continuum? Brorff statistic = 4038.85 Angstrom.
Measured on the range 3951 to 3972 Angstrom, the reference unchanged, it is 3957.84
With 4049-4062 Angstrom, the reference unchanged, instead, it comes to 4061.23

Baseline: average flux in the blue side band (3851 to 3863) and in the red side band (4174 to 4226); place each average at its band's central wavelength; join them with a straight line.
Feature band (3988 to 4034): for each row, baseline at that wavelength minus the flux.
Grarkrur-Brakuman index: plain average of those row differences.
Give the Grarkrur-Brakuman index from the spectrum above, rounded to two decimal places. -0.42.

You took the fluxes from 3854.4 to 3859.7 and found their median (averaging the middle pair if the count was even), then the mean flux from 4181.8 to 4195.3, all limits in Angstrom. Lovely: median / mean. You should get 0.88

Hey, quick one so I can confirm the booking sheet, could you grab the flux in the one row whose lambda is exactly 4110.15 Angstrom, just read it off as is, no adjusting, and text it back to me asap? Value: 5.45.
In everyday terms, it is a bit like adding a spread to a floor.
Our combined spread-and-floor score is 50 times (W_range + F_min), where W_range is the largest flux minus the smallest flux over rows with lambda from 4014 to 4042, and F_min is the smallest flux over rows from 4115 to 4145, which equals 342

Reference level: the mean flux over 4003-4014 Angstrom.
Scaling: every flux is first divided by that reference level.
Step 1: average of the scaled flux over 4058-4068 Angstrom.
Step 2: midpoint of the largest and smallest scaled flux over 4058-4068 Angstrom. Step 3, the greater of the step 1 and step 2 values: 1.02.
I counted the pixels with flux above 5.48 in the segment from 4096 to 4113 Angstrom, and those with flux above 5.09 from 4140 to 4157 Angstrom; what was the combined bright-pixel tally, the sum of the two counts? 12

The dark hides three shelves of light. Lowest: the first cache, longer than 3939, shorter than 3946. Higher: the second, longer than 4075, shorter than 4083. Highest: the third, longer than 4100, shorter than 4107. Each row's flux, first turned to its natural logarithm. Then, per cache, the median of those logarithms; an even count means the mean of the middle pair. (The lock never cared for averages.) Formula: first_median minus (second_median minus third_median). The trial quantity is 1.31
